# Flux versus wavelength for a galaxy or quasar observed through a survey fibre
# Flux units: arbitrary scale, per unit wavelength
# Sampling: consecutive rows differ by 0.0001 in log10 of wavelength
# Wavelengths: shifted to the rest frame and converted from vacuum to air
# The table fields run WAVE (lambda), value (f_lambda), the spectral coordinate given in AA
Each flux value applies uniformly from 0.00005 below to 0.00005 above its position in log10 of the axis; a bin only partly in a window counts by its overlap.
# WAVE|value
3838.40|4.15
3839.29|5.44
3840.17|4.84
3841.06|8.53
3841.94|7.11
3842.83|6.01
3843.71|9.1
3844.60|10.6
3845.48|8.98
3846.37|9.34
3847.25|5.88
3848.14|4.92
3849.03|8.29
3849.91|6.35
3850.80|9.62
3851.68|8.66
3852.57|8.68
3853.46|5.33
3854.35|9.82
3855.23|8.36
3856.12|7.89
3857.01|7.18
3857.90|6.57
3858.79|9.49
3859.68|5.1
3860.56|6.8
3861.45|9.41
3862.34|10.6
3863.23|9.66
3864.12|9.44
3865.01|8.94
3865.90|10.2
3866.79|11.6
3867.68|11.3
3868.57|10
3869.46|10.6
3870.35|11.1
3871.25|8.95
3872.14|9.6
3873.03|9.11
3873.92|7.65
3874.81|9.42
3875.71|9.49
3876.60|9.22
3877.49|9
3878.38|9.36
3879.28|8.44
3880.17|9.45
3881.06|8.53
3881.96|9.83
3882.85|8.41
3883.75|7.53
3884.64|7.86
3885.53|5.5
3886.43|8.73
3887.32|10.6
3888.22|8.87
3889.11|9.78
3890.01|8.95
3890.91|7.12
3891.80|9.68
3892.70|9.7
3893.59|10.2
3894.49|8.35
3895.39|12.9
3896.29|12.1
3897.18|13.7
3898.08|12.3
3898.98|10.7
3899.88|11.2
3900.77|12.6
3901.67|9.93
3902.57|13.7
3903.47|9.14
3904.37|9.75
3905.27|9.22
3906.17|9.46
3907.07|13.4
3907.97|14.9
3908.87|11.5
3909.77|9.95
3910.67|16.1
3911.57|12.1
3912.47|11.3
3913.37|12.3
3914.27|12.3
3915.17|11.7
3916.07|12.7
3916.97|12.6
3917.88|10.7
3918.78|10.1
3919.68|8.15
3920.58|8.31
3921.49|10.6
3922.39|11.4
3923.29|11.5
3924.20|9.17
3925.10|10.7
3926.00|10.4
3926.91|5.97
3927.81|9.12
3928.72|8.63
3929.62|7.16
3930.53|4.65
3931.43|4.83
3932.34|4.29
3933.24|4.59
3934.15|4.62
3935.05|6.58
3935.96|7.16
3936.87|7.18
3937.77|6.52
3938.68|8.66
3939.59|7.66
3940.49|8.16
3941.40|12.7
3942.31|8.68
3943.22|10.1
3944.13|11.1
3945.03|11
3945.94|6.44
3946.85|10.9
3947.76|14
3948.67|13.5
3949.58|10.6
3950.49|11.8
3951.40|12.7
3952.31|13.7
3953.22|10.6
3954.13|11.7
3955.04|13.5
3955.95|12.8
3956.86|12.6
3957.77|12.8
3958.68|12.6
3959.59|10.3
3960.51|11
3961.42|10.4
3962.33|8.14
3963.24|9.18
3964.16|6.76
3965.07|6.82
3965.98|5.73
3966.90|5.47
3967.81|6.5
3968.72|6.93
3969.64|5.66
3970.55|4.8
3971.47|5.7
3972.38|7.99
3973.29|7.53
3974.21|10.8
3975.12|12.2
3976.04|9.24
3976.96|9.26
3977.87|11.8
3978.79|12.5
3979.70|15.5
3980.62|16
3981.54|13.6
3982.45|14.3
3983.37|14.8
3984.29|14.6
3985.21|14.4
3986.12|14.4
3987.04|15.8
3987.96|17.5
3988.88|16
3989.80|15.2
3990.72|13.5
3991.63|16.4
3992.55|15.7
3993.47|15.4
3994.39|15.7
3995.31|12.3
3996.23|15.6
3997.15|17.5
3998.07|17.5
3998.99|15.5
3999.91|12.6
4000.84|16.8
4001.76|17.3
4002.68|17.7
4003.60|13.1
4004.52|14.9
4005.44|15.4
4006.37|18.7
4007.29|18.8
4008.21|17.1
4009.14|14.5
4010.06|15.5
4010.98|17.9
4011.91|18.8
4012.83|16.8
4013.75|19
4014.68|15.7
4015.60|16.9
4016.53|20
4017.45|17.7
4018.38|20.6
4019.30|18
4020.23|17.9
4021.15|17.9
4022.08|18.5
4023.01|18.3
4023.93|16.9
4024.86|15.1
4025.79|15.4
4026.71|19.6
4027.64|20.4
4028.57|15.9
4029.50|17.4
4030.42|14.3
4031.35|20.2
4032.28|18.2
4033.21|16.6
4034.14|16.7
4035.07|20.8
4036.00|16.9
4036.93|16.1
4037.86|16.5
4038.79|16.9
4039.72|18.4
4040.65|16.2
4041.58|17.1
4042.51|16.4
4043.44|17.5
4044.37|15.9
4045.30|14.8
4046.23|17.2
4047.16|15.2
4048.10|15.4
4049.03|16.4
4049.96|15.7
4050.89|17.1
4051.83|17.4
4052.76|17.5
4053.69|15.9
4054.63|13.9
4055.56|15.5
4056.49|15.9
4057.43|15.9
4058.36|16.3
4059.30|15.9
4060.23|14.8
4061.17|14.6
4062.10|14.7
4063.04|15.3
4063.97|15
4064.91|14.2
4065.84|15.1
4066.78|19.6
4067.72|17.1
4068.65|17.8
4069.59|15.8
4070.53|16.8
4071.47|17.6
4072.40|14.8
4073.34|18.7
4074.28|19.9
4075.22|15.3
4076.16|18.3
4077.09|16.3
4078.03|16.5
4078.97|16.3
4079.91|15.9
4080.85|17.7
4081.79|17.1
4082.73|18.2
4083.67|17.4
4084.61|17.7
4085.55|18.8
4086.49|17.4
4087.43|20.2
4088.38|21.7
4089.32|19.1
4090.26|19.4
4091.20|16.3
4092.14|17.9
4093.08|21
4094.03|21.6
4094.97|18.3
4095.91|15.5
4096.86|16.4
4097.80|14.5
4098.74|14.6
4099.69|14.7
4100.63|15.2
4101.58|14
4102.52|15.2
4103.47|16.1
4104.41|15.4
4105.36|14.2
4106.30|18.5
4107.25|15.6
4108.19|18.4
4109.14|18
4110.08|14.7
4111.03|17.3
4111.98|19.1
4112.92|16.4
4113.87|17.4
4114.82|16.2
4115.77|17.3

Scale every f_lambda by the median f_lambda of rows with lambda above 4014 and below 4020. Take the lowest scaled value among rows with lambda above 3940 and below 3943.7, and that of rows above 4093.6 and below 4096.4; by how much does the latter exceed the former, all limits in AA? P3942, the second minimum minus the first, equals 0.41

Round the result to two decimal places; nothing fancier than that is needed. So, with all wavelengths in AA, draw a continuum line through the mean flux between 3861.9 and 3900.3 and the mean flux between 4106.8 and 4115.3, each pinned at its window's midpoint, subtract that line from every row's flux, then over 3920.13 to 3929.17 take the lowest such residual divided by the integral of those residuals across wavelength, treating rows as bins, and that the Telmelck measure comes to 0.39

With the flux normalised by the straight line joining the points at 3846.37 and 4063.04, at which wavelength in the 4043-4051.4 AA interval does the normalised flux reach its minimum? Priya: 4045.30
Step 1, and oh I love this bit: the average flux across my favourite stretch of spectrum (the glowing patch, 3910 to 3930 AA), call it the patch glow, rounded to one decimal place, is 10.6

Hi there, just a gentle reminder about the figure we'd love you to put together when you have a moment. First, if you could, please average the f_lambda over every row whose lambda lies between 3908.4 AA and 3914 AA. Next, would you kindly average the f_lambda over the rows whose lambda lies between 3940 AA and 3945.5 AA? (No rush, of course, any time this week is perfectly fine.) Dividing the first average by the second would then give 1.2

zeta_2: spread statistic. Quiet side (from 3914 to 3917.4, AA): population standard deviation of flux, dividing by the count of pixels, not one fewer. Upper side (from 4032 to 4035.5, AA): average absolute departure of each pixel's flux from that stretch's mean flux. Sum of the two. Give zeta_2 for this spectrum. 1.8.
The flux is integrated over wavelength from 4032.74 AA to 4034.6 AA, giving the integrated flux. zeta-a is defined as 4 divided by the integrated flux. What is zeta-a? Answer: 0.13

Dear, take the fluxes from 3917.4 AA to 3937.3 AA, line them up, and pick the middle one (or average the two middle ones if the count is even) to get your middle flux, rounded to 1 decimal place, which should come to 8.2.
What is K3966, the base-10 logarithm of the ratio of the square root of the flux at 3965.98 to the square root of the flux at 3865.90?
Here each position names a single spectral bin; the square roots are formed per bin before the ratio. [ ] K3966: -0.13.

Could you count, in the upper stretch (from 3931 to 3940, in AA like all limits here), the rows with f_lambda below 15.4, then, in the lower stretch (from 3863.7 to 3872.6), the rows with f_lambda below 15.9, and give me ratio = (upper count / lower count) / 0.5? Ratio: 2.0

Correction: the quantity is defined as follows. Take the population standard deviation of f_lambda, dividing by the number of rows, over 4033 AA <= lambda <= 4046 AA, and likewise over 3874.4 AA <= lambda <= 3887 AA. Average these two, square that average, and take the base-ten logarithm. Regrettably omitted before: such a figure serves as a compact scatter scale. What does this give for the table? 0.16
